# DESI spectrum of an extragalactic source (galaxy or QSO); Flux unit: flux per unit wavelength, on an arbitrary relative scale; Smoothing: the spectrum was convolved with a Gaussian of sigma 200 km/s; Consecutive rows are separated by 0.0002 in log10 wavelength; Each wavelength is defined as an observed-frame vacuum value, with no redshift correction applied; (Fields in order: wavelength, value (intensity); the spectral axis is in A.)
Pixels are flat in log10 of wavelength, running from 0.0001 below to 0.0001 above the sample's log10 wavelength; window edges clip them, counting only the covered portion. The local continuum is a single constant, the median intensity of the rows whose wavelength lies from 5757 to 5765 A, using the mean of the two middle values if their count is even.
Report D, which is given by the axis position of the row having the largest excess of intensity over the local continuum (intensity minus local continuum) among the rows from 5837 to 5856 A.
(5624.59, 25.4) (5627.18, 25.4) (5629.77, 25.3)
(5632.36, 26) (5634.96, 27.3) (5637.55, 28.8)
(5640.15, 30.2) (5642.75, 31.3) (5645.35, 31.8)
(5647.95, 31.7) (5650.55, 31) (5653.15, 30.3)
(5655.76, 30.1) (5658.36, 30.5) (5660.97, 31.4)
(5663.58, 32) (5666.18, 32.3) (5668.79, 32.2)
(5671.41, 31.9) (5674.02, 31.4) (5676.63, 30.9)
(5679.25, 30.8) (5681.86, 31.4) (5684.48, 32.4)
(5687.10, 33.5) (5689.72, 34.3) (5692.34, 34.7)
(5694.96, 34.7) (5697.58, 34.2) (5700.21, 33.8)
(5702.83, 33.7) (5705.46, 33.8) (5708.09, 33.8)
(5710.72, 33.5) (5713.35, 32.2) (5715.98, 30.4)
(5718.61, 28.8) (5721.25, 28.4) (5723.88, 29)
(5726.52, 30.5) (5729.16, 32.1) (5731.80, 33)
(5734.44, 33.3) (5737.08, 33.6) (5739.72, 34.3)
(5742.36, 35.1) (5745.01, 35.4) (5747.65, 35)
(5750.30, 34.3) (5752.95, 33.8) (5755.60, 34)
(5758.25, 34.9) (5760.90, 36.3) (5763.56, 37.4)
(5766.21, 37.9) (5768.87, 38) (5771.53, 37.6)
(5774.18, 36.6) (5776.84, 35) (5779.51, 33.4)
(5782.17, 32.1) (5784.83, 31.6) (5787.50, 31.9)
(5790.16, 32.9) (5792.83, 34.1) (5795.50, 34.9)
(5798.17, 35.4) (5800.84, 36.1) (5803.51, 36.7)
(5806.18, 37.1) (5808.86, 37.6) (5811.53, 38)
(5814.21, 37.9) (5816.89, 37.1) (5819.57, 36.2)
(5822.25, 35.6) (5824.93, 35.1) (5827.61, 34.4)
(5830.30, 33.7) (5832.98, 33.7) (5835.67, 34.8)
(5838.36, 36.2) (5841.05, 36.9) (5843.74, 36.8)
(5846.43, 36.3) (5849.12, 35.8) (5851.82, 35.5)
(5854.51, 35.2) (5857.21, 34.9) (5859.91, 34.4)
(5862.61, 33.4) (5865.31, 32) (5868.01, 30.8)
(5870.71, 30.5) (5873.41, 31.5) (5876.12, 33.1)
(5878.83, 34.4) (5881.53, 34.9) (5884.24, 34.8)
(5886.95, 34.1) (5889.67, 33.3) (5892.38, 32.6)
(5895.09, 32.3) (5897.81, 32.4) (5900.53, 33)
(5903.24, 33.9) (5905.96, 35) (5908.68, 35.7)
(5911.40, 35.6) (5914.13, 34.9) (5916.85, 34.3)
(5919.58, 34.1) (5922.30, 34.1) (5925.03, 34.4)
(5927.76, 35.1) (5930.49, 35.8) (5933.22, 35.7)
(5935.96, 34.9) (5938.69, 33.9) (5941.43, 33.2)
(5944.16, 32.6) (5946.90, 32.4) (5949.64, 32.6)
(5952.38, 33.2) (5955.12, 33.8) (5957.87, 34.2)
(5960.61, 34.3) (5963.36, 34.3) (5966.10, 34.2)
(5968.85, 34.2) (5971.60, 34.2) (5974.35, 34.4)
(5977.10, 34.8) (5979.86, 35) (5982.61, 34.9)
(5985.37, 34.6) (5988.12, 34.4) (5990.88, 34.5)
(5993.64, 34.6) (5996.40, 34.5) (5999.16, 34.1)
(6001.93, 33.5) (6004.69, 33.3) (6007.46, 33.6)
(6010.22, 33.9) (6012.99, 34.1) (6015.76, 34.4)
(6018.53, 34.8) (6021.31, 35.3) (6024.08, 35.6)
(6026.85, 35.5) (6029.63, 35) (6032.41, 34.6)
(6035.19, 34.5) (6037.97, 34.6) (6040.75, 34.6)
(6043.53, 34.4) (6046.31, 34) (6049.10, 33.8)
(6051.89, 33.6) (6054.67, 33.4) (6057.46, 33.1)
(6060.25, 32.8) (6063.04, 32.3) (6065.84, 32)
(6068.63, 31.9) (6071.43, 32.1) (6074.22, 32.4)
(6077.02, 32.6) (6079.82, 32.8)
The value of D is 5841.05 A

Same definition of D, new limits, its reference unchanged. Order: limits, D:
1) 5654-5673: 5666.18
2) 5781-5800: 5798.17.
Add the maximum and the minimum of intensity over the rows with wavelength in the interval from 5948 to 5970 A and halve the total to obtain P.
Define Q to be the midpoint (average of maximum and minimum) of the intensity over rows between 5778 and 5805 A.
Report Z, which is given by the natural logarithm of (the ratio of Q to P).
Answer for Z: 0.021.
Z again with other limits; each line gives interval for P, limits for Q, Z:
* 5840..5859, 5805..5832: -0.001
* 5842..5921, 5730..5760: 0.016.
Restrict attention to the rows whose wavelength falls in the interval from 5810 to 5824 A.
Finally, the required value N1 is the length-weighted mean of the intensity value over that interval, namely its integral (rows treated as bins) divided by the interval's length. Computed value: 36.9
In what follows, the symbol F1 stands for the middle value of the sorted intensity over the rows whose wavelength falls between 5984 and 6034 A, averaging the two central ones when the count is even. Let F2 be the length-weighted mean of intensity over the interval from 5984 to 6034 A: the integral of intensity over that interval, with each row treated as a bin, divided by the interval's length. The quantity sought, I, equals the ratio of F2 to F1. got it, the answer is 1.00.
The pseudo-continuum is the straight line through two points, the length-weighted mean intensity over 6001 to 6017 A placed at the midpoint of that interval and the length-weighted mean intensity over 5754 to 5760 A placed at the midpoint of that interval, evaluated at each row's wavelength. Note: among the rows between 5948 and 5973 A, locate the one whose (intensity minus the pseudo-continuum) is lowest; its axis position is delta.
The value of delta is 5949.64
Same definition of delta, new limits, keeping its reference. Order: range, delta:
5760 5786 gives 5784.83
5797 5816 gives 5798.17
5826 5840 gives 5830.30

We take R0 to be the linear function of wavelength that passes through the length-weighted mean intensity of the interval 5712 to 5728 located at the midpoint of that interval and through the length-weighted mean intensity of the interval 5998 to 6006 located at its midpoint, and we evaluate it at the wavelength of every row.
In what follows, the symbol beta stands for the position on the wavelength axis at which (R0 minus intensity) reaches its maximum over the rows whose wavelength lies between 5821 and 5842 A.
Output 5832.98 A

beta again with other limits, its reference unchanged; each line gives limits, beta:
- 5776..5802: 5784.83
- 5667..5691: 5679.25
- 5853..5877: 5870.71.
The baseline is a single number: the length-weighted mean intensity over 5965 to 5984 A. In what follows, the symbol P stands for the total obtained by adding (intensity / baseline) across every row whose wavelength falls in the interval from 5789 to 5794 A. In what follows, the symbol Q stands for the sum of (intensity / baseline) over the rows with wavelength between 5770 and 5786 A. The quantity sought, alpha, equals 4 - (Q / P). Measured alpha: 0.9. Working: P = 1.94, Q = 6.0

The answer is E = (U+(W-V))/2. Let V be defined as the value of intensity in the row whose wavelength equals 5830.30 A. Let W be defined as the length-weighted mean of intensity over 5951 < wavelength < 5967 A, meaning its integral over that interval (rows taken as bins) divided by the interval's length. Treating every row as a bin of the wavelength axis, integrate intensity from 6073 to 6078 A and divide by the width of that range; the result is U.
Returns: 16.4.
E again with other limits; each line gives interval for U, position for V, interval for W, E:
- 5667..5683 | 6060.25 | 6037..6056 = 16.4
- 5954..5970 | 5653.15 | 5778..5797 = 18.4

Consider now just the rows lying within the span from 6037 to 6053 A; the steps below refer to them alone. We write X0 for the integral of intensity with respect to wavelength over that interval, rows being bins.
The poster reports 547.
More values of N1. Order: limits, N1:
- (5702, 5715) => 33.3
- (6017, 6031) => 35.2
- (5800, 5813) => 37.2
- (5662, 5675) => 32.0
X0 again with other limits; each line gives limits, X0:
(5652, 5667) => 466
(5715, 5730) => 447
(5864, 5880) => 512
